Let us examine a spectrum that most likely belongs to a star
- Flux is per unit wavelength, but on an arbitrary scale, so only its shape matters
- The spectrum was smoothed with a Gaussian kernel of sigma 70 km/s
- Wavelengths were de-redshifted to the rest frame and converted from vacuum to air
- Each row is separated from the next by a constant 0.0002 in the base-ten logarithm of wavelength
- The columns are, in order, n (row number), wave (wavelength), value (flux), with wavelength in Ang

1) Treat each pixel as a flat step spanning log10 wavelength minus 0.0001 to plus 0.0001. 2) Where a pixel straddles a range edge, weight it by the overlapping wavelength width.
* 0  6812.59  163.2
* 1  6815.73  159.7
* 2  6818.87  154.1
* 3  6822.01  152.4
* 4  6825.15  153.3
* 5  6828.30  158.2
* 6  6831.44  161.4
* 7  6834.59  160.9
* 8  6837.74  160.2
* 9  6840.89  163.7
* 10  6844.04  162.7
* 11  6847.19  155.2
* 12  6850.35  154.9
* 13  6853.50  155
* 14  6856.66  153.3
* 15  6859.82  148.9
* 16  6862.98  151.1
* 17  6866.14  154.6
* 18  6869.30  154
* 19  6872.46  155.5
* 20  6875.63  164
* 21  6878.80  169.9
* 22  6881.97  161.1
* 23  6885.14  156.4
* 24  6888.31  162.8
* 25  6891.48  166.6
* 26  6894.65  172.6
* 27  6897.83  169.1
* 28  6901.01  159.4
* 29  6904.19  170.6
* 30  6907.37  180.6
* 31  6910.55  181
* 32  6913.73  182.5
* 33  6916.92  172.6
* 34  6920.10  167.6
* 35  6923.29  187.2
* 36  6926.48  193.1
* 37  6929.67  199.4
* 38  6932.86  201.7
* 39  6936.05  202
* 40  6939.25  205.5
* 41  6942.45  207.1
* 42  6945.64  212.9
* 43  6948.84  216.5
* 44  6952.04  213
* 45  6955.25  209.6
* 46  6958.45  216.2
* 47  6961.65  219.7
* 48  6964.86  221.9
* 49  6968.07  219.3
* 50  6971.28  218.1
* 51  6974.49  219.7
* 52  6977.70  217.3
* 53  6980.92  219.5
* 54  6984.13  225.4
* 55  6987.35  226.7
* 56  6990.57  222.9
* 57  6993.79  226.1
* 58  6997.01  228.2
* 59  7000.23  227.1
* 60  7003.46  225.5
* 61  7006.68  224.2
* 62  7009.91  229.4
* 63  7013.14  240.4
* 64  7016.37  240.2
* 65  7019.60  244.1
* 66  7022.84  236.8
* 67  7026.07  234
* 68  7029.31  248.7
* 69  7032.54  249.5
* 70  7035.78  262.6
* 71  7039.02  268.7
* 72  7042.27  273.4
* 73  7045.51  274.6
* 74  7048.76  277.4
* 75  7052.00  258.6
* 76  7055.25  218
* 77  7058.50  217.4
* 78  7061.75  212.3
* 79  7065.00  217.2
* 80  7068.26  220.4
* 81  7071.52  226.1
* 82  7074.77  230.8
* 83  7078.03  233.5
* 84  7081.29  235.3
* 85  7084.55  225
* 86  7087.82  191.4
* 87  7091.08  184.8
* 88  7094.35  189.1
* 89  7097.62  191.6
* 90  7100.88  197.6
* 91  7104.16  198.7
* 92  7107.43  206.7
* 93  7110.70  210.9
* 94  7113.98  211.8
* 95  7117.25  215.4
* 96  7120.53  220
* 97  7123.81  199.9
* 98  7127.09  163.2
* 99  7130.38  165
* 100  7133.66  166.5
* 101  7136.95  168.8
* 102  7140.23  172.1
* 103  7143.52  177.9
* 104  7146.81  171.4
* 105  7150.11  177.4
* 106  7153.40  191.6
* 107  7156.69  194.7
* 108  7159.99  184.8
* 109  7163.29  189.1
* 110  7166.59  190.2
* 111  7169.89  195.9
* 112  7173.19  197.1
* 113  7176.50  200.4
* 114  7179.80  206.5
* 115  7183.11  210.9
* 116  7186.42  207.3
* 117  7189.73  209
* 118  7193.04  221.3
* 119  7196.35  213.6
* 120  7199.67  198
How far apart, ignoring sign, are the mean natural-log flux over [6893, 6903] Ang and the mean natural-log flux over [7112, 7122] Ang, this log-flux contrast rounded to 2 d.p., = 0.26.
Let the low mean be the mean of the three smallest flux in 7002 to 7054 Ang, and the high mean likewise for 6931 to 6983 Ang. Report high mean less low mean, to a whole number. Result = -23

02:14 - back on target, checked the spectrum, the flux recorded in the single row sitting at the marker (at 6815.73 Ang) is 159.7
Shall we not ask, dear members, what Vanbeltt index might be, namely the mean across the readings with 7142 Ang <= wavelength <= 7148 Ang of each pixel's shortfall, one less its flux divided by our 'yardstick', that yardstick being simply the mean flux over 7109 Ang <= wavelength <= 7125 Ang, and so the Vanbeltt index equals 0.175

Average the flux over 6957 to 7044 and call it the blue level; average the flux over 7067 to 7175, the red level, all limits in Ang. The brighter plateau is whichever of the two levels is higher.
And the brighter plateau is 233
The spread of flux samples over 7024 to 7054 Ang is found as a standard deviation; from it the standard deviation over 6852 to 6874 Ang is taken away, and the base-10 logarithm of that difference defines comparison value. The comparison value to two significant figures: 1.1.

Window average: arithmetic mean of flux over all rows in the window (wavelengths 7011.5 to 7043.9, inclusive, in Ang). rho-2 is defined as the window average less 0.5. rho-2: 249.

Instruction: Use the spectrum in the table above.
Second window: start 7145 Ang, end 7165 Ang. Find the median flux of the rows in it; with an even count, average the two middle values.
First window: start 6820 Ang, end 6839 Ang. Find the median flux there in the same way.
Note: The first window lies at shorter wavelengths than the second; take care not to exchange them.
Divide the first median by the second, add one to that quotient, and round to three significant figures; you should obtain 1.85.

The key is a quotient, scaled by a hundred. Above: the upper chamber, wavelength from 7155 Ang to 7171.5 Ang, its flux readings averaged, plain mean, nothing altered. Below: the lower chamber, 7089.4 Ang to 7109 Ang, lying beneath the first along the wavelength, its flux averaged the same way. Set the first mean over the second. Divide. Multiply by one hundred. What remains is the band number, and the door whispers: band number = 98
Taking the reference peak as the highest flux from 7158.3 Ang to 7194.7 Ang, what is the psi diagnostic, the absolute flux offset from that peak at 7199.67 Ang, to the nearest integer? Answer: 23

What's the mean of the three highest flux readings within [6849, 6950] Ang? 212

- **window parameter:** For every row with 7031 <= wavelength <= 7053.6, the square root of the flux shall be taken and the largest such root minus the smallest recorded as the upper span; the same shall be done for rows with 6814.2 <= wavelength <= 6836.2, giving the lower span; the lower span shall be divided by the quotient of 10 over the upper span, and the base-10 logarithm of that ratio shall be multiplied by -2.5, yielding 3.8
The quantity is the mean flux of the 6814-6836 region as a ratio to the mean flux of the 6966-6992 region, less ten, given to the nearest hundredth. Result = -9.29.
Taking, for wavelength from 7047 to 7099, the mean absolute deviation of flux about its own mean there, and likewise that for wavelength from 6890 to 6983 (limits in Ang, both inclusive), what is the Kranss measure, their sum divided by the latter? 2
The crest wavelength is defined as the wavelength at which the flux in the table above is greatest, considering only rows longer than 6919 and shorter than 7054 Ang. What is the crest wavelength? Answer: 7048.76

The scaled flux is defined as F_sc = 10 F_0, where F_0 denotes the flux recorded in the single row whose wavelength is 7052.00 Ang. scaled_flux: 2586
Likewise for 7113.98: 2118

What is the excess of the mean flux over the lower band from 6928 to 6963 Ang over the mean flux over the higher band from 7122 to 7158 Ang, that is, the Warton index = 32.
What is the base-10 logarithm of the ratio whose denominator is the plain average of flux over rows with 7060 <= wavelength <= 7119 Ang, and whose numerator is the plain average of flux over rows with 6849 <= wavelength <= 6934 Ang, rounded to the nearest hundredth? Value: -0.10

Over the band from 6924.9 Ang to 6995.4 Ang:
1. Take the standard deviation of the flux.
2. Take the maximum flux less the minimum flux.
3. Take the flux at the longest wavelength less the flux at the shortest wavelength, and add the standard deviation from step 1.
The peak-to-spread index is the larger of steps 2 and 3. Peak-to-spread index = 42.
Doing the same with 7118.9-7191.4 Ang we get 57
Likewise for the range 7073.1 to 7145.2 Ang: 72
